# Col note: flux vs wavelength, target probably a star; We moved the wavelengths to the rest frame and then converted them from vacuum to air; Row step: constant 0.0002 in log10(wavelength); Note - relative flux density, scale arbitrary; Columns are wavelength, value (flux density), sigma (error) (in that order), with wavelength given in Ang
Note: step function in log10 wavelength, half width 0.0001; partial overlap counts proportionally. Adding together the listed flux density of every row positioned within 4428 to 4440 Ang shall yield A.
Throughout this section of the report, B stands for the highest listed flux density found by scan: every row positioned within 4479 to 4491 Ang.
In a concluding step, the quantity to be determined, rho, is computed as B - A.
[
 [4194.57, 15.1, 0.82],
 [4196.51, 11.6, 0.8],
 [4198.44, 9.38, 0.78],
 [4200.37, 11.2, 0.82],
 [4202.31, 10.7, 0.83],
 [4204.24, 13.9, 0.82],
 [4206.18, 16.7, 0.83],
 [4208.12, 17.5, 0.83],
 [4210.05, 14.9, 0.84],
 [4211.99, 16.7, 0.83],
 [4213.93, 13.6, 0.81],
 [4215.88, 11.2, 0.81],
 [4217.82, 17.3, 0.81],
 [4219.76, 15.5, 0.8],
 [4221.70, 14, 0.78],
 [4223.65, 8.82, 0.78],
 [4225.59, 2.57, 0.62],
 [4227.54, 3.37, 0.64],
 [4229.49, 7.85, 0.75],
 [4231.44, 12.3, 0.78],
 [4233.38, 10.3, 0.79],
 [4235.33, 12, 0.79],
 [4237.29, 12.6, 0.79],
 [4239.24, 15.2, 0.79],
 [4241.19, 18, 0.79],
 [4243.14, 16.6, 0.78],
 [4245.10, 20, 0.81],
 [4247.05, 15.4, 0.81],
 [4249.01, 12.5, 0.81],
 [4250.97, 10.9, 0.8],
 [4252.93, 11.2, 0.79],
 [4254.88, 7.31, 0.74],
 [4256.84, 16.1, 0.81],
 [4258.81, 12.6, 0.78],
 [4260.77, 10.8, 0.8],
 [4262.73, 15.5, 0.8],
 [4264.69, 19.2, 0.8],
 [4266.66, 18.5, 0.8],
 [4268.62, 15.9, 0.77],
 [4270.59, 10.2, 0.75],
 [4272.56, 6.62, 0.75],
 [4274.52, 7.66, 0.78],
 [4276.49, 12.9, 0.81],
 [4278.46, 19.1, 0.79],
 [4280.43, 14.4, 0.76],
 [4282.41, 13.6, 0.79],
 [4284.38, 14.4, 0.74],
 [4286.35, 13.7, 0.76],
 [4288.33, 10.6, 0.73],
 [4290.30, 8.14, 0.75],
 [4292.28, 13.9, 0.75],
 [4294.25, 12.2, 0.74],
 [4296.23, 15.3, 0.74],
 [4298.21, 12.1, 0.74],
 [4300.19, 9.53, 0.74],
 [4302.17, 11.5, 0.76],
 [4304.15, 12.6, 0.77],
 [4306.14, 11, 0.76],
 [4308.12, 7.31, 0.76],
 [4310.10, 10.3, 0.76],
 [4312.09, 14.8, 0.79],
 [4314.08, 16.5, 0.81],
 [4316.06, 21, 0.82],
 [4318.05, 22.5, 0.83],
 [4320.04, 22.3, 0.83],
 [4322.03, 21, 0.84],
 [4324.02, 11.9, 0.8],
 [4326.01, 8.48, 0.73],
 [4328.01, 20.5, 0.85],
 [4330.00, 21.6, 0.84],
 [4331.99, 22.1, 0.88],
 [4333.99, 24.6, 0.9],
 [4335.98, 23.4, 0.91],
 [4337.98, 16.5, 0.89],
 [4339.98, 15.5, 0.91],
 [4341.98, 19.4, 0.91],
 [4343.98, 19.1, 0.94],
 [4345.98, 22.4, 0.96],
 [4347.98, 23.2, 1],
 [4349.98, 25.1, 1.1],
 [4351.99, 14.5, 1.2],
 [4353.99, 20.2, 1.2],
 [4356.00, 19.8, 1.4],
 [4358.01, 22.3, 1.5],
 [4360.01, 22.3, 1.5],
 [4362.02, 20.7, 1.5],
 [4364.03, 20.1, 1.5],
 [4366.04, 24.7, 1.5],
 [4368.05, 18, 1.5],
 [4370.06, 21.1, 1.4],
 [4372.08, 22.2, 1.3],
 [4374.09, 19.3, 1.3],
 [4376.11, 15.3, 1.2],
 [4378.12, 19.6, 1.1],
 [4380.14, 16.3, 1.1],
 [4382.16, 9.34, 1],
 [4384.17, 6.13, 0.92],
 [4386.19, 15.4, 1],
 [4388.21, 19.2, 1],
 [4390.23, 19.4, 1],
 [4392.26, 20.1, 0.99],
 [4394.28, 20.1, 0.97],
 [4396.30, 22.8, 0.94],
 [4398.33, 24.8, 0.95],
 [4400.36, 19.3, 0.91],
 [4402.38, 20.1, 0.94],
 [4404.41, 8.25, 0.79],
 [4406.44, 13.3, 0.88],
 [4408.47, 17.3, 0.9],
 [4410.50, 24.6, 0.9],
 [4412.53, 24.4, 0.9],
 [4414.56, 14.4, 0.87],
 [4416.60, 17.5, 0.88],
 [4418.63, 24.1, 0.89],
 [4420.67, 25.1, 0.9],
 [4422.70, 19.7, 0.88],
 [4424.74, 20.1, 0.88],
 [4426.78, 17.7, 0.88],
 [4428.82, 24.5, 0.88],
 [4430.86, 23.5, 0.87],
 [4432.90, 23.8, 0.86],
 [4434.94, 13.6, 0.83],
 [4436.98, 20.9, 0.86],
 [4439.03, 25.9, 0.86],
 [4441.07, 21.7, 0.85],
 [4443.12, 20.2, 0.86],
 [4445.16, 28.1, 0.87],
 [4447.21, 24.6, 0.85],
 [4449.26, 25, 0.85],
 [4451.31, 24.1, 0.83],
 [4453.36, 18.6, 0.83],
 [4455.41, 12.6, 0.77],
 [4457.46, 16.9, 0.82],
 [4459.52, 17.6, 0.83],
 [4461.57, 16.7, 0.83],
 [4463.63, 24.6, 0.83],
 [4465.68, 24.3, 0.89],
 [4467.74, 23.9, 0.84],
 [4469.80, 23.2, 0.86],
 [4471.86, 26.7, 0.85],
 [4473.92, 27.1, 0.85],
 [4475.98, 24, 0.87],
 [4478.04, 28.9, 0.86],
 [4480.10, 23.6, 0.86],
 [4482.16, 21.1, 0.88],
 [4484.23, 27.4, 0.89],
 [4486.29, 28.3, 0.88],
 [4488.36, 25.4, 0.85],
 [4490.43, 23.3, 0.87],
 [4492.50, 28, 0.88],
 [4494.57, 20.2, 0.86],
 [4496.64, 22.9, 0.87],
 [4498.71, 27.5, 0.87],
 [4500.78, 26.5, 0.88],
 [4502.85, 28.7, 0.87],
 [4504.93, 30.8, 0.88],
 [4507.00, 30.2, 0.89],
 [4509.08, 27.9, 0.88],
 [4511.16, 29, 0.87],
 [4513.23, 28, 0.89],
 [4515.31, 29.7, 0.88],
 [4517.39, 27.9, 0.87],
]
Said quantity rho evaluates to -104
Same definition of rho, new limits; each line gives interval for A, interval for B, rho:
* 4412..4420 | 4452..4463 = -62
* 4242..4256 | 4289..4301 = -79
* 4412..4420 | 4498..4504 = -52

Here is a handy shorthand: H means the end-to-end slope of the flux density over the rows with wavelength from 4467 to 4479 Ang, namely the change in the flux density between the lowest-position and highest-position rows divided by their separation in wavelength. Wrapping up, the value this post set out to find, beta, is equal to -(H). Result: -0.5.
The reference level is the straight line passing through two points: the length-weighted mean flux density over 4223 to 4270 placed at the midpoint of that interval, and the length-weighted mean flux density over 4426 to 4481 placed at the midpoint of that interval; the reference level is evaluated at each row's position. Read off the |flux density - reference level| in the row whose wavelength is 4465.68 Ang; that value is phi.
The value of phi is 1.4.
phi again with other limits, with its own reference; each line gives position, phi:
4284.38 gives 0.1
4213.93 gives 2.4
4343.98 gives 1.8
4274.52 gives 6.4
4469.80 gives 0.1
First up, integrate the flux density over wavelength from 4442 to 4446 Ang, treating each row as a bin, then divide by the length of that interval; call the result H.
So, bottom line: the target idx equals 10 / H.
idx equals 0.42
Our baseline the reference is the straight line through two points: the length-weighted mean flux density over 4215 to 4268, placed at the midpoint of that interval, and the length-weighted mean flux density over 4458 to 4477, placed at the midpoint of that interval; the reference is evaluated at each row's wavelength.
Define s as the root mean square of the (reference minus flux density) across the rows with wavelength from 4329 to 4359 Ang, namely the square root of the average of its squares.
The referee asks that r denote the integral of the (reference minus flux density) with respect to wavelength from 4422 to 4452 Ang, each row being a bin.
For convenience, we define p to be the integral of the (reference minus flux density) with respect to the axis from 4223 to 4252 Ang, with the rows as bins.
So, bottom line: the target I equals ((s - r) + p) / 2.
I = 23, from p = 23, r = -19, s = 4.49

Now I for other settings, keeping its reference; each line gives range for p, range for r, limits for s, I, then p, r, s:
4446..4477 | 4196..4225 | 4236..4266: 39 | 20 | -55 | 3.60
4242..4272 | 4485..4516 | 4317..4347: 36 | -15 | -82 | 5.01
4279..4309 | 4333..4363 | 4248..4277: 93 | 93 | -89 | 4.02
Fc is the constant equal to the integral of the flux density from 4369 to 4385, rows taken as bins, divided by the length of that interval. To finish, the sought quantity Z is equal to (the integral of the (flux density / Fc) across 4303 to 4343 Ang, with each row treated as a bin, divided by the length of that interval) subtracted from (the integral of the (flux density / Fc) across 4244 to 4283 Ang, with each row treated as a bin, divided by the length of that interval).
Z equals -0.2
